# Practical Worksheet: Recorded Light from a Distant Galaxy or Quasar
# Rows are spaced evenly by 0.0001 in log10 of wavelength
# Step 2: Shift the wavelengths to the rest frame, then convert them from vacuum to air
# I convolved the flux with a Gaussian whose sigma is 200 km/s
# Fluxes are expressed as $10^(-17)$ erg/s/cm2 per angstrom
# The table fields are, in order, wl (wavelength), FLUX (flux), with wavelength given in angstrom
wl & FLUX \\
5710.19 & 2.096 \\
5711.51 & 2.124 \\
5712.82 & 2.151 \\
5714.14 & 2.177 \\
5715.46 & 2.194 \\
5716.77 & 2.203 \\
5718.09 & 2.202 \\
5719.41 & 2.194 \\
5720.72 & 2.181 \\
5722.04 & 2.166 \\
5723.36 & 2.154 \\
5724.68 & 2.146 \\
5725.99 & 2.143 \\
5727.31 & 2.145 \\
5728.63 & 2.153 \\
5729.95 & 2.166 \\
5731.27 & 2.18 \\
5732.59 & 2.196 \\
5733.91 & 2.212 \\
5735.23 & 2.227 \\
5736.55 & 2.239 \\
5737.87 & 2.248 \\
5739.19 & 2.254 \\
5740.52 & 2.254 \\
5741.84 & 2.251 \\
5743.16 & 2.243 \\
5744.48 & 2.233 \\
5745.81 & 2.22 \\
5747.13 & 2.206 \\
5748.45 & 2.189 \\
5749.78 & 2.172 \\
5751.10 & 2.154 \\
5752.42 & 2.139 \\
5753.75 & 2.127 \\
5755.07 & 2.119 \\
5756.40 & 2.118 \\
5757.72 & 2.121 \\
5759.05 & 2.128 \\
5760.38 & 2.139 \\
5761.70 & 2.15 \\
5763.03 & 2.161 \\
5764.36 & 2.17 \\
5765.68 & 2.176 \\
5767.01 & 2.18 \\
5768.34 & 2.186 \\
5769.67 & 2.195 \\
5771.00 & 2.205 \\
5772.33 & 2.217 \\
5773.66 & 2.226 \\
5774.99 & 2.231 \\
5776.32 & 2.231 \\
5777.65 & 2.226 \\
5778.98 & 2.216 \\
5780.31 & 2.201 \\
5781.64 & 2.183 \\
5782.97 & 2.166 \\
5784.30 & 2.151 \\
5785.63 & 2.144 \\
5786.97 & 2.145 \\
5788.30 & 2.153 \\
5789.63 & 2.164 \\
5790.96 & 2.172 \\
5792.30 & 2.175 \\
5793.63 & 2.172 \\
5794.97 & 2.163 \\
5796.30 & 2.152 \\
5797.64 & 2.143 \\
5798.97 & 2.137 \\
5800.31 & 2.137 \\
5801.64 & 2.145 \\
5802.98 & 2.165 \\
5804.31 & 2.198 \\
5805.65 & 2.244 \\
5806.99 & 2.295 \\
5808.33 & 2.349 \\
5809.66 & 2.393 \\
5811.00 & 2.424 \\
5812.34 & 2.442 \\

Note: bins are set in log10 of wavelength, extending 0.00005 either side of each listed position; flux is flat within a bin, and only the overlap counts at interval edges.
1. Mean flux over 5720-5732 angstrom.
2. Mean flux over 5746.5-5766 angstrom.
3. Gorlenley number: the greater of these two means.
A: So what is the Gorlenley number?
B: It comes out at 2.16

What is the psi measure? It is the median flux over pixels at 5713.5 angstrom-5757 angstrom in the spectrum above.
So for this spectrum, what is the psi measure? 2.19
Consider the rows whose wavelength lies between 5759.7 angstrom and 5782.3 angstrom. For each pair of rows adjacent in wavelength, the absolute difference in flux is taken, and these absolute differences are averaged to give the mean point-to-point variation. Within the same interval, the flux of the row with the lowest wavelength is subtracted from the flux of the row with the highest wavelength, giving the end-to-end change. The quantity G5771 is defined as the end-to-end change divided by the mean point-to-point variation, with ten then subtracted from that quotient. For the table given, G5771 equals -5.0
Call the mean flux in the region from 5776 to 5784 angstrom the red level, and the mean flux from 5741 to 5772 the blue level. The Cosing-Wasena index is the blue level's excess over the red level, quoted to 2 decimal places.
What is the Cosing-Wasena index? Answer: -0.03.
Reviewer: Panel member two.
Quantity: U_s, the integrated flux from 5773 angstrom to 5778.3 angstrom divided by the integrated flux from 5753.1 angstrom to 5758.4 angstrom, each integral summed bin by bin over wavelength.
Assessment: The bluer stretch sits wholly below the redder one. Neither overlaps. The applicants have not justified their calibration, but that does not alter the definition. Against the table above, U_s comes 1.05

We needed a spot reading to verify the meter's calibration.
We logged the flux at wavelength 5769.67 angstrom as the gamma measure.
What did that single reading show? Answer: 2.195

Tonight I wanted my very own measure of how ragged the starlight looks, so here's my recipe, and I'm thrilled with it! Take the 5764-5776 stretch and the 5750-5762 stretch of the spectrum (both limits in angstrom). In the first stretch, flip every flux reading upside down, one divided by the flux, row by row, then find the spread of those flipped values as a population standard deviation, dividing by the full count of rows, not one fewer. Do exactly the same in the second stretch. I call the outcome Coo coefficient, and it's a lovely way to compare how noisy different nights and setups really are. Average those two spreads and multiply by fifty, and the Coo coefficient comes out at 0.18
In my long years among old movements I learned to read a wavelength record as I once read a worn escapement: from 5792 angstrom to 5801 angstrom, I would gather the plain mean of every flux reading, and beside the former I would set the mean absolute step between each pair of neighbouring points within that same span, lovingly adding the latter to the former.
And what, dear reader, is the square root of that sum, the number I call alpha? 1.47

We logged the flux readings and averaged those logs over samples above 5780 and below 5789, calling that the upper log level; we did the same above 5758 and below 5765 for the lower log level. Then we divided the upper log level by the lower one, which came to 1.01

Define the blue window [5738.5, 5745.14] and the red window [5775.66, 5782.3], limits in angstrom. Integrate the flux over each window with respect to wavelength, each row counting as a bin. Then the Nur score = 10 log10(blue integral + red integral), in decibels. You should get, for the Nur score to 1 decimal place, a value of 14.7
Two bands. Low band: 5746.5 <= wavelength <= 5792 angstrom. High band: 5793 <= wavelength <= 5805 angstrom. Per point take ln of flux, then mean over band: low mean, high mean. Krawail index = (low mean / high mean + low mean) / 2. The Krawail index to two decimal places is 0.89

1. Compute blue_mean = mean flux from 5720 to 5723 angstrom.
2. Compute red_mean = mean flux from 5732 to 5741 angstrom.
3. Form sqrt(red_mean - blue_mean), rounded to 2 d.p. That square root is 0.24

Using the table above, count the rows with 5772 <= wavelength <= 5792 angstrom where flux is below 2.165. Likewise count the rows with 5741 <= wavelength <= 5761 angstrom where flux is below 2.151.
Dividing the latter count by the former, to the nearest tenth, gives 1.4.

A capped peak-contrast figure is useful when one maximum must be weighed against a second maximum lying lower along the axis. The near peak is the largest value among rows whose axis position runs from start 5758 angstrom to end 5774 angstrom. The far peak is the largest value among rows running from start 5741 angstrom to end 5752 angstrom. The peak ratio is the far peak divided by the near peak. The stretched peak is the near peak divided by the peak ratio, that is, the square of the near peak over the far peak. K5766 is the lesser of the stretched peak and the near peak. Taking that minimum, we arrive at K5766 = 2.201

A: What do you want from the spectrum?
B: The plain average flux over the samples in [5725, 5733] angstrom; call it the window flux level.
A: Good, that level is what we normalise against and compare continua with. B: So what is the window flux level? 2.16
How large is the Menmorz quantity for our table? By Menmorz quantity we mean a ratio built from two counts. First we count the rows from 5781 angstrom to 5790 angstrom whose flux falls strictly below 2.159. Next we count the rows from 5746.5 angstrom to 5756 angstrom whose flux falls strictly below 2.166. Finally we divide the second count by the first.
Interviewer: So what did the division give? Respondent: 1.0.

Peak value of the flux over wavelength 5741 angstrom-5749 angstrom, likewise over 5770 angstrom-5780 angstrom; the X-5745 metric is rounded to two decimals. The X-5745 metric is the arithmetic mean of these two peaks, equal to 2.24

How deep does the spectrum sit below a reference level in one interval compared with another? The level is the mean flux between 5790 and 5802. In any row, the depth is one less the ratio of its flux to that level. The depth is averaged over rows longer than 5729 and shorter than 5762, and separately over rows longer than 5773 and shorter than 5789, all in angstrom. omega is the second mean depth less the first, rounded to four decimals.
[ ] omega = -0.0009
